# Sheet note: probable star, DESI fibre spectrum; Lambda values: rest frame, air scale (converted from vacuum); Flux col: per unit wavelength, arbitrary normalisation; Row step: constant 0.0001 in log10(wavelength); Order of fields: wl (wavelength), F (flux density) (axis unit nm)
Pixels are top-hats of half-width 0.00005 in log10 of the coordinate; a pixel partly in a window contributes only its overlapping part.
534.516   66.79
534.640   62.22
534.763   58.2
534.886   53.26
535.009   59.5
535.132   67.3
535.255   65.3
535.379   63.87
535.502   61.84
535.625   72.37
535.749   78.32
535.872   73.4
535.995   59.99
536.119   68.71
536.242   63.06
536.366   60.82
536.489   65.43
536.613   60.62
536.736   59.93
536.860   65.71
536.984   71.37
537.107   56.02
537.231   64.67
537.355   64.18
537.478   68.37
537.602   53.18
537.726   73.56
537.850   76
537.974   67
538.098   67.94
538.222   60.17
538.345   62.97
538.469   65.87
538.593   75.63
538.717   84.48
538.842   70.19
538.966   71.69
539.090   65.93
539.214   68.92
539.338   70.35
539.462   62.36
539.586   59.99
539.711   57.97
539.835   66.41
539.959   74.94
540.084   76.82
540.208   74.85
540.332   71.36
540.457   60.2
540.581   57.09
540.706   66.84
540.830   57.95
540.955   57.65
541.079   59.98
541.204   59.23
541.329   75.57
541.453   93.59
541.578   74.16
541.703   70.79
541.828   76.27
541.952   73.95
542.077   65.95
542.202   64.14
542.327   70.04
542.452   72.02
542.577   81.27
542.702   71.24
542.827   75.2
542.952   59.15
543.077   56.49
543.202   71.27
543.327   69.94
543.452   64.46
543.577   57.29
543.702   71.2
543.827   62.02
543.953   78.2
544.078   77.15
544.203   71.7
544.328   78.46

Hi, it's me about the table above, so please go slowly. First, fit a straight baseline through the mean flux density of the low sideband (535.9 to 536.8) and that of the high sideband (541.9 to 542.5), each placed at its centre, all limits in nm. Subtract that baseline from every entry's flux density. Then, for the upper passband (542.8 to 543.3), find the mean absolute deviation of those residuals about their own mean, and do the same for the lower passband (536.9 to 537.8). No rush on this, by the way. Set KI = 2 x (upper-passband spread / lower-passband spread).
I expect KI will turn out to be 2.7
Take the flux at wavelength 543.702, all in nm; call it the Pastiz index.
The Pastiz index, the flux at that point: 71.2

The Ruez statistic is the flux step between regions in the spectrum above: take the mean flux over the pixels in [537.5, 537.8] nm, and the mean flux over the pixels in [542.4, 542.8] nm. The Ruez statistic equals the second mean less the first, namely 11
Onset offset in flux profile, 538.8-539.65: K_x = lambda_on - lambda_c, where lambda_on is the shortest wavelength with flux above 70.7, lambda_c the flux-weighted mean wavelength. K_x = -0.24 nm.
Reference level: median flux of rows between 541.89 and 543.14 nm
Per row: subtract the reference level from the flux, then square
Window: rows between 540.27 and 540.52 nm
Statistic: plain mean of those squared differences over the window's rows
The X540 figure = 55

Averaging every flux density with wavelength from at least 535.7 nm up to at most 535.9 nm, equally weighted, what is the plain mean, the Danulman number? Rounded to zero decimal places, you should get 76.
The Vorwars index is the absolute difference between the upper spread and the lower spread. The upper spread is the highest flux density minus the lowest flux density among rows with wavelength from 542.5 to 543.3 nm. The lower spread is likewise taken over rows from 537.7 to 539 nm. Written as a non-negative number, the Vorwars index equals 0.5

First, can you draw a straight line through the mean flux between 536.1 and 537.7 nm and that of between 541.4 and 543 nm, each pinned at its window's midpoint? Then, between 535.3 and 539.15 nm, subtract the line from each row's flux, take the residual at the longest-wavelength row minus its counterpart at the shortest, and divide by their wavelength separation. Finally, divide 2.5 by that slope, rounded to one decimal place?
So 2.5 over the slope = -2.0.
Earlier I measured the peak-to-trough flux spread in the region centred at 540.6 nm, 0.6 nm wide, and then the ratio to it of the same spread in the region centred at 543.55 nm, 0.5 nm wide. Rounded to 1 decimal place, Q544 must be 1.0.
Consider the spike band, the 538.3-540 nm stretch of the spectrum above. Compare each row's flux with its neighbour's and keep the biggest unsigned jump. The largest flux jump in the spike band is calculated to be 14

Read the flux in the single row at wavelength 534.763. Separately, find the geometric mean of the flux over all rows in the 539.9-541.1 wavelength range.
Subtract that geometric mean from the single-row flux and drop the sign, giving 7.1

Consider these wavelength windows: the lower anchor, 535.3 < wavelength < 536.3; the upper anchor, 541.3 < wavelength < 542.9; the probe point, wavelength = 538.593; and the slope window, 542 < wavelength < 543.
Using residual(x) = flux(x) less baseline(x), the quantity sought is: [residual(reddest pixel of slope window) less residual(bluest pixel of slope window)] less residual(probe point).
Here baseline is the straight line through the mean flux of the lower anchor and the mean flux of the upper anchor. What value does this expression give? -13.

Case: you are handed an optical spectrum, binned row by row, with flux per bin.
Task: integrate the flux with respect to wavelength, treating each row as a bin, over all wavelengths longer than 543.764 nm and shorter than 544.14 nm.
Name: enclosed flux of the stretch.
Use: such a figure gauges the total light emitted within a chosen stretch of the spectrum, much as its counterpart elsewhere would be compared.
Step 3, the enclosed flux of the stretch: 27.2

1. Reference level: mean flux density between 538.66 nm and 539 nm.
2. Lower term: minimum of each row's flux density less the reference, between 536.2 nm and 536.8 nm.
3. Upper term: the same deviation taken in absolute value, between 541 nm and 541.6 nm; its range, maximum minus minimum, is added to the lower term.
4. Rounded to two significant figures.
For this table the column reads 2.5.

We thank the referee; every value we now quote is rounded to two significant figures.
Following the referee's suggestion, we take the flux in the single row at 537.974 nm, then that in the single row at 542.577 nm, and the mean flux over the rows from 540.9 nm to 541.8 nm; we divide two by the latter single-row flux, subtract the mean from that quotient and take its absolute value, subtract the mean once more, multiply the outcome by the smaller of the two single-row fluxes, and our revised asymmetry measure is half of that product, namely -0.82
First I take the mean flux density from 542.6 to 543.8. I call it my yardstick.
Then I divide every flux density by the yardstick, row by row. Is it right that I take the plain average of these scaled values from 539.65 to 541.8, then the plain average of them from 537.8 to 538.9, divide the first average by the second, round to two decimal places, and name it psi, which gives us 0.97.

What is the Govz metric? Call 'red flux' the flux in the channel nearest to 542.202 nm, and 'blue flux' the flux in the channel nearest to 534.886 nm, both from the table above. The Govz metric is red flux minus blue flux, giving 11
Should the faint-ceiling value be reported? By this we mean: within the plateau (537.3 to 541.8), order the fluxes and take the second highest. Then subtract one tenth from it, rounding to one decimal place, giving 84.4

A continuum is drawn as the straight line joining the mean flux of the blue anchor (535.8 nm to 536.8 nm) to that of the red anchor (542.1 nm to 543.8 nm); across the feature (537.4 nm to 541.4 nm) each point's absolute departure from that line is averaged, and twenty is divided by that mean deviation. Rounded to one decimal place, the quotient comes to 3.1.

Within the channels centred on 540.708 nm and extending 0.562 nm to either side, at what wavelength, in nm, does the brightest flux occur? 540.208 nm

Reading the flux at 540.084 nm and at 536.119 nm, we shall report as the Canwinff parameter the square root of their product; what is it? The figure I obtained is 72.7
